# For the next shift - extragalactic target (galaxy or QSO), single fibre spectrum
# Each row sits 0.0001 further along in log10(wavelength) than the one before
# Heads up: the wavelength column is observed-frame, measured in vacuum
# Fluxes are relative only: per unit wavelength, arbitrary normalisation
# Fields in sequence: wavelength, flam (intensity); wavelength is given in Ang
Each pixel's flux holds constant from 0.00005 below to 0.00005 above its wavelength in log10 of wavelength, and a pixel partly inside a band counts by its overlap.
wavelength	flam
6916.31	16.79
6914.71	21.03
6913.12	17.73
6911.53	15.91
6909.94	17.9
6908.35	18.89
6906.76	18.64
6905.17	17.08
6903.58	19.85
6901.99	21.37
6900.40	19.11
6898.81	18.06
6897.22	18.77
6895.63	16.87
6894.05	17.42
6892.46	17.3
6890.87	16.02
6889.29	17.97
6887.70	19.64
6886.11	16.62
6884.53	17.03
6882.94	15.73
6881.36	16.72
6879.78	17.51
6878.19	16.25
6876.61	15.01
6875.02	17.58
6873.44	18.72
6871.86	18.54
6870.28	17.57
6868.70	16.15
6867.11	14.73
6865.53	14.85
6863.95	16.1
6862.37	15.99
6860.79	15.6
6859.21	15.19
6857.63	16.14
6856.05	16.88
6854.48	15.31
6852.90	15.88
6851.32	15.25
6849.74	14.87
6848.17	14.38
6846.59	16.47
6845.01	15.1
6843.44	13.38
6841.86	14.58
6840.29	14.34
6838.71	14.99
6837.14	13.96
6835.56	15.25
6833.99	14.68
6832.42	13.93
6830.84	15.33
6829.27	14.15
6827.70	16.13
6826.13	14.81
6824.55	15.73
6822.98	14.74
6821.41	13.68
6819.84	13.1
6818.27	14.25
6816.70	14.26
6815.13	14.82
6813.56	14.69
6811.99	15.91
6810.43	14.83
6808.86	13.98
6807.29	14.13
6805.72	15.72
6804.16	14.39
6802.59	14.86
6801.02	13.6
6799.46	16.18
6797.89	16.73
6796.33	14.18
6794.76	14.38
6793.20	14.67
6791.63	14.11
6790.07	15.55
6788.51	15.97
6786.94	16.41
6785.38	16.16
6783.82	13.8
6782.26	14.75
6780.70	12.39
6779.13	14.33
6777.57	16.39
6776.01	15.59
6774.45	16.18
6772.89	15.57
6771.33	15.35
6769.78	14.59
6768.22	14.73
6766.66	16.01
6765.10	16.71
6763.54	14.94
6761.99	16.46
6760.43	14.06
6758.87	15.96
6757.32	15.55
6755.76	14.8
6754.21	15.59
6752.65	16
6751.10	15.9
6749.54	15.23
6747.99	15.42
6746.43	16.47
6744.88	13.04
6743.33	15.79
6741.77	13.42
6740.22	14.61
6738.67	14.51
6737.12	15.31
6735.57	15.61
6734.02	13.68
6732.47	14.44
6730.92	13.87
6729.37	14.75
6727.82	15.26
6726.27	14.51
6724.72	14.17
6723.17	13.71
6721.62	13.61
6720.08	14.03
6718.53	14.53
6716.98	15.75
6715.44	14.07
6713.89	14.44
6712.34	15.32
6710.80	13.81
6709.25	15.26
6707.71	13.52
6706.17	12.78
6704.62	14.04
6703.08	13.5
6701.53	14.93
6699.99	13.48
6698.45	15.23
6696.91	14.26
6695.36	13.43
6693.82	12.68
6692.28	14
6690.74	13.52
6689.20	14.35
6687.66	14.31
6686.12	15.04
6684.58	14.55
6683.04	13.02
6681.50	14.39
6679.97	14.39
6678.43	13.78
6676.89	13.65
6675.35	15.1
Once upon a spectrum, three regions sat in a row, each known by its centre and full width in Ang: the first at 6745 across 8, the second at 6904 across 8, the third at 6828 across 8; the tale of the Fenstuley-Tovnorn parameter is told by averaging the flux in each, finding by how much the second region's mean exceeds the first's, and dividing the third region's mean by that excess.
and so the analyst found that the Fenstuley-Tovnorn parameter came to 3.5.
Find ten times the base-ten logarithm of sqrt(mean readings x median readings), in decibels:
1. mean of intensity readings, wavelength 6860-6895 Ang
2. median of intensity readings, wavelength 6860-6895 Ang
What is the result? 12.23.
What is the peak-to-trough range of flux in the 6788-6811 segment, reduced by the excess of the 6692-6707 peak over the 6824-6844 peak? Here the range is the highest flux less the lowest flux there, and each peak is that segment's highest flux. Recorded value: 4.0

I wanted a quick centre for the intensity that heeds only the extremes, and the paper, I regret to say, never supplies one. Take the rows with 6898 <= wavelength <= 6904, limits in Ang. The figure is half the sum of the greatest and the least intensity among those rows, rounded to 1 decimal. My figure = 19.7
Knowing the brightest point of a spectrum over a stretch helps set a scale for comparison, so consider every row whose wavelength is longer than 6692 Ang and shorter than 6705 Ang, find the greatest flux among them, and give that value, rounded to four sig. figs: 15.23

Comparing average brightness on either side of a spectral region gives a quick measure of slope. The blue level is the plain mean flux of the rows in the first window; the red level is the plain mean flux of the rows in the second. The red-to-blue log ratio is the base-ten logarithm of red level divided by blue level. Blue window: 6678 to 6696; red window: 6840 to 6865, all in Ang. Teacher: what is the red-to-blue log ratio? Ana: 0.041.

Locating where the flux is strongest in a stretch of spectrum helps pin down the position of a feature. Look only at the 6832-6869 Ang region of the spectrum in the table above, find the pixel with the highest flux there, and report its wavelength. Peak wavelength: 6856.05 Ang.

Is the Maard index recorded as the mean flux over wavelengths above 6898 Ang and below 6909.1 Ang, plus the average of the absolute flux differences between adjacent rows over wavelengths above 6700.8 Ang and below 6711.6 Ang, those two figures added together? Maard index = 20.2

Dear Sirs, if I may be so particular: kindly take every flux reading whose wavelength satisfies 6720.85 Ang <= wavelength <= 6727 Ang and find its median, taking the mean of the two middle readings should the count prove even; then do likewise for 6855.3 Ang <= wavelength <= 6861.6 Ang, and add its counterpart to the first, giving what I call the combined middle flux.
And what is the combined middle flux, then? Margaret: 30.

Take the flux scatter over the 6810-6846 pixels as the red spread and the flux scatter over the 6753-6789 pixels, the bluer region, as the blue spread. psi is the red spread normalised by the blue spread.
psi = 0.7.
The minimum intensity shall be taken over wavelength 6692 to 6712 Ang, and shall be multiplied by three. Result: 38.0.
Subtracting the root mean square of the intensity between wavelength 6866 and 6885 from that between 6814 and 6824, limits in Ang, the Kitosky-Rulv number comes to -2.7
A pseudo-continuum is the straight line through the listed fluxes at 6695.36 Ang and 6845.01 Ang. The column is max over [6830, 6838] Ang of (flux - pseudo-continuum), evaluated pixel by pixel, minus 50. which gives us -49.6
